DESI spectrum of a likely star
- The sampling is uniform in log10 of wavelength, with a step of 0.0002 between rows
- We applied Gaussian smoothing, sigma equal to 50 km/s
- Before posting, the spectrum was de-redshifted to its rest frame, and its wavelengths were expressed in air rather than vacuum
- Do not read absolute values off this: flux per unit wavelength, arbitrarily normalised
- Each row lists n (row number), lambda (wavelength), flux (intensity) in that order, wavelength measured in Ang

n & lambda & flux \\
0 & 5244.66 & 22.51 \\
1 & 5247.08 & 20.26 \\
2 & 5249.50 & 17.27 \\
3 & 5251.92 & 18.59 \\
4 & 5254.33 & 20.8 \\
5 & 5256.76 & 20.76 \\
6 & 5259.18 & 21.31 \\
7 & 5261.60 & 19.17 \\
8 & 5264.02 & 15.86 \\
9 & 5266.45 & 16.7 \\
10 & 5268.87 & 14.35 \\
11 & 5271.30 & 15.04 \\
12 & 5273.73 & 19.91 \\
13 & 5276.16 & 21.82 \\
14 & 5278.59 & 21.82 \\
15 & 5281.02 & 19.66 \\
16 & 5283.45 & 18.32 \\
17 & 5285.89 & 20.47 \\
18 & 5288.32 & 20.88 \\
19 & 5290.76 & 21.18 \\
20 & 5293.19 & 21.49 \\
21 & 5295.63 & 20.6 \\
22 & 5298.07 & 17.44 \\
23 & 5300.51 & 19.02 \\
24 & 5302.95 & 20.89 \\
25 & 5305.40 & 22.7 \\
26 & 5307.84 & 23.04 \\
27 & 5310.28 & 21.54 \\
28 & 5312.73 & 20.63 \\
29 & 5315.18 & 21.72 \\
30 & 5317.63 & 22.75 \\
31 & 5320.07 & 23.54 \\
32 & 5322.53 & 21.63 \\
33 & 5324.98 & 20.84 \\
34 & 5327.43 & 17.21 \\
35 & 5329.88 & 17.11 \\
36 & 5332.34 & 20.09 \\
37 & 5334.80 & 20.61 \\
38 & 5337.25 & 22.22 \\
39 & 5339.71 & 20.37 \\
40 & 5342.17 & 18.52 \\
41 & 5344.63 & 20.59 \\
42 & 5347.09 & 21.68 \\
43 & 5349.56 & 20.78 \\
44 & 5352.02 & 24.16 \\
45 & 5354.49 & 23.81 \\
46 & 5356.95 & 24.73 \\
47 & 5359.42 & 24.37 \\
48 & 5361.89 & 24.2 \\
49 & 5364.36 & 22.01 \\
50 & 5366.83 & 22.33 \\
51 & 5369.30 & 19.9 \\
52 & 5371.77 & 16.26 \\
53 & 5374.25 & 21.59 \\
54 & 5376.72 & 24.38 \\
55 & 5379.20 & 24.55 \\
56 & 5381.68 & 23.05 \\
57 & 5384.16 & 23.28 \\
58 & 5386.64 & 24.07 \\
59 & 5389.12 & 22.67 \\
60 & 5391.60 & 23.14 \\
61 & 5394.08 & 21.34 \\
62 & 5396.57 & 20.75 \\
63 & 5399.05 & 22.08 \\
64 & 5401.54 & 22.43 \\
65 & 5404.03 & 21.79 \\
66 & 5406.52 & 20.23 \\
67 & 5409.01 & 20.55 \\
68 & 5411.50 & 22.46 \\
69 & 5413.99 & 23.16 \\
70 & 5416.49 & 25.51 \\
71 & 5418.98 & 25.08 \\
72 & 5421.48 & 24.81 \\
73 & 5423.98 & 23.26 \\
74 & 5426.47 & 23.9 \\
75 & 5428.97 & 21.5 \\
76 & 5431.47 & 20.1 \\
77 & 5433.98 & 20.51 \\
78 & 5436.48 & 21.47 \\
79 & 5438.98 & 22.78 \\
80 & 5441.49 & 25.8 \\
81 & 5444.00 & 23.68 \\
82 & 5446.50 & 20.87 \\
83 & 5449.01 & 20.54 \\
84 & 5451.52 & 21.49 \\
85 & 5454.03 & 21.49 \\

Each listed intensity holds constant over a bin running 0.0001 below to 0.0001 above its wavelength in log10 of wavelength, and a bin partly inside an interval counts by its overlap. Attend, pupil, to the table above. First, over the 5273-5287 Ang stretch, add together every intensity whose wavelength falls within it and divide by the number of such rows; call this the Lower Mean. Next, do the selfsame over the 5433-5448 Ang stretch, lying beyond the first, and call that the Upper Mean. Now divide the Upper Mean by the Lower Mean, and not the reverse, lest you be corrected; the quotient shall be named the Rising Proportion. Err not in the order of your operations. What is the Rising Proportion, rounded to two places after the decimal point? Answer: 1.11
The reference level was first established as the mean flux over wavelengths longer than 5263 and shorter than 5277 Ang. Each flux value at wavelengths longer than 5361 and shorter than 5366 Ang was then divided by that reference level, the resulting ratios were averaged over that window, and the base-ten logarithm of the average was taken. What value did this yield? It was 0.126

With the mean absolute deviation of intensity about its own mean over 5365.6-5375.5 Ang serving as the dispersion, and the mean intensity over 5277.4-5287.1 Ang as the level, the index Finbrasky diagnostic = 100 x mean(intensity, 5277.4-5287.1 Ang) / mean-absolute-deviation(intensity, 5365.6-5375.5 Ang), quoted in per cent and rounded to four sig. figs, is 1034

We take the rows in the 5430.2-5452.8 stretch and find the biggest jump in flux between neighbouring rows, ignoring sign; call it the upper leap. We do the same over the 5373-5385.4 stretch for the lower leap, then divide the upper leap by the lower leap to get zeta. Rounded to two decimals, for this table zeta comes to 1.08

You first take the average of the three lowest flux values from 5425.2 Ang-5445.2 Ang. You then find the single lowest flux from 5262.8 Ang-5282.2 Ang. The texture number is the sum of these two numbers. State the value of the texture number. 35.0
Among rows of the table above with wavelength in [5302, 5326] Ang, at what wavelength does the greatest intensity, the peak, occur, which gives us 5320.07 Ang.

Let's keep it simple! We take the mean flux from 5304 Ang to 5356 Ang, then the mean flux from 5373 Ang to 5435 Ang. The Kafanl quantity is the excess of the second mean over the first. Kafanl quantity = 1.4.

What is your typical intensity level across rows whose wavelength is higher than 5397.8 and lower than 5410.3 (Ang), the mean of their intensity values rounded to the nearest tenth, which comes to 21.4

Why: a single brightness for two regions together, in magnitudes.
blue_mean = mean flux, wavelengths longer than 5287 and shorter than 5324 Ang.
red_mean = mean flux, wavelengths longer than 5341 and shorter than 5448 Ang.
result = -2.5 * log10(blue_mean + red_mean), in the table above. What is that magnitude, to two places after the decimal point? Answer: -4.10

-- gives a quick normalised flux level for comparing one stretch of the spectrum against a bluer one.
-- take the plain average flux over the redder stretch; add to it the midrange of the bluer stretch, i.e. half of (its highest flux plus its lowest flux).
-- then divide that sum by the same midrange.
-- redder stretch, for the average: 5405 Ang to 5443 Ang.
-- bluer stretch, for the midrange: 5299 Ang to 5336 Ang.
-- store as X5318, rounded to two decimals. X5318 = 2.12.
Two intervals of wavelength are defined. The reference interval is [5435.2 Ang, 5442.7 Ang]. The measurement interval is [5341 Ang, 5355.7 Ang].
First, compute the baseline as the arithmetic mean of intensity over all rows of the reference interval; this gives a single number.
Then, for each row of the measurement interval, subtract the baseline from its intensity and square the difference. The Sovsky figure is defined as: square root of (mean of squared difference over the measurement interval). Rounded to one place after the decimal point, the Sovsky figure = 2.6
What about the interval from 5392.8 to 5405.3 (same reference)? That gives 1.8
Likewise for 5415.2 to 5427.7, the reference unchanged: 1.4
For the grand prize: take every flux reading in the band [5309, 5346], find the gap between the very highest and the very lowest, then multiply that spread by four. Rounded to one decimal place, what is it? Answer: 25.7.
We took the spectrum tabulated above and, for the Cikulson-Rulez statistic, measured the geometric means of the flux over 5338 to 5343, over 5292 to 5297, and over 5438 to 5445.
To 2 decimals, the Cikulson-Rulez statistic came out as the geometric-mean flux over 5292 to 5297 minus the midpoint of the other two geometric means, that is -0.70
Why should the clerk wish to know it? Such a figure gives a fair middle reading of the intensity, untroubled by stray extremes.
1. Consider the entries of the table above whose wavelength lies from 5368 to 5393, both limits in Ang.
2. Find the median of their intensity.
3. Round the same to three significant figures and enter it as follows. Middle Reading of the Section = 23.1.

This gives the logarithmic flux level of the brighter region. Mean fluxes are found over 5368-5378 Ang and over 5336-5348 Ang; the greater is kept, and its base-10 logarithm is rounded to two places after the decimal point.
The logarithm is 1.32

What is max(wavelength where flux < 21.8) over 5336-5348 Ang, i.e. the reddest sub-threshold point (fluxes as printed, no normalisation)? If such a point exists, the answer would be 5347.09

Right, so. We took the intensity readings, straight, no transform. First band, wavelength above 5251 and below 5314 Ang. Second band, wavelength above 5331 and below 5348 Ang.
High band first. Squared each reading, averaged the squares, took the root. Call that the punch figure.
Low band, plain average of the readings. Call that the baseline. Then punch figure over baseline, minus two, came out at -0.96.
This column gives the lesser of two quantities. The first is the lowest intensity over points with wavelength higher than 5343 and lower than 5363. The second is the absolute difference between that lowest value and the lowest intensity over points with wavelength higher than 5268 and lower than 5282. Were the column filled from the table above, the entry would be 6.2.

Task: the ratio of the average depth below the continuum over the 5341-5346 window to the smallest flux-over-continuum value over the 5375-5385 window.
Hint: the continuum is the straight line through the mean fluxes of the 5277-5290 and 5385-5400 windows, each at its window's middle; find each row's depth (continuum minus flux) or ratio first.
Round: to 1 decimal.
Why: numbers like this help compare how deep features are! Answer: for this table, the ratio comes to 1.8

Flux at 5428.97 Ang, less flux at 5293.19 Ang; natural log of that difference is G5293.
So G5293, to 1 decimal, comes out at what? -4.6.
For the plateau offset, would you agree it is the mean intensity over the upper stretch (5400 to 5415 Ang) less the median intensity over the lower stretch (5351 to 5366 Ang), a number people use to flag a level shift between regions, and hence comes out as -2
